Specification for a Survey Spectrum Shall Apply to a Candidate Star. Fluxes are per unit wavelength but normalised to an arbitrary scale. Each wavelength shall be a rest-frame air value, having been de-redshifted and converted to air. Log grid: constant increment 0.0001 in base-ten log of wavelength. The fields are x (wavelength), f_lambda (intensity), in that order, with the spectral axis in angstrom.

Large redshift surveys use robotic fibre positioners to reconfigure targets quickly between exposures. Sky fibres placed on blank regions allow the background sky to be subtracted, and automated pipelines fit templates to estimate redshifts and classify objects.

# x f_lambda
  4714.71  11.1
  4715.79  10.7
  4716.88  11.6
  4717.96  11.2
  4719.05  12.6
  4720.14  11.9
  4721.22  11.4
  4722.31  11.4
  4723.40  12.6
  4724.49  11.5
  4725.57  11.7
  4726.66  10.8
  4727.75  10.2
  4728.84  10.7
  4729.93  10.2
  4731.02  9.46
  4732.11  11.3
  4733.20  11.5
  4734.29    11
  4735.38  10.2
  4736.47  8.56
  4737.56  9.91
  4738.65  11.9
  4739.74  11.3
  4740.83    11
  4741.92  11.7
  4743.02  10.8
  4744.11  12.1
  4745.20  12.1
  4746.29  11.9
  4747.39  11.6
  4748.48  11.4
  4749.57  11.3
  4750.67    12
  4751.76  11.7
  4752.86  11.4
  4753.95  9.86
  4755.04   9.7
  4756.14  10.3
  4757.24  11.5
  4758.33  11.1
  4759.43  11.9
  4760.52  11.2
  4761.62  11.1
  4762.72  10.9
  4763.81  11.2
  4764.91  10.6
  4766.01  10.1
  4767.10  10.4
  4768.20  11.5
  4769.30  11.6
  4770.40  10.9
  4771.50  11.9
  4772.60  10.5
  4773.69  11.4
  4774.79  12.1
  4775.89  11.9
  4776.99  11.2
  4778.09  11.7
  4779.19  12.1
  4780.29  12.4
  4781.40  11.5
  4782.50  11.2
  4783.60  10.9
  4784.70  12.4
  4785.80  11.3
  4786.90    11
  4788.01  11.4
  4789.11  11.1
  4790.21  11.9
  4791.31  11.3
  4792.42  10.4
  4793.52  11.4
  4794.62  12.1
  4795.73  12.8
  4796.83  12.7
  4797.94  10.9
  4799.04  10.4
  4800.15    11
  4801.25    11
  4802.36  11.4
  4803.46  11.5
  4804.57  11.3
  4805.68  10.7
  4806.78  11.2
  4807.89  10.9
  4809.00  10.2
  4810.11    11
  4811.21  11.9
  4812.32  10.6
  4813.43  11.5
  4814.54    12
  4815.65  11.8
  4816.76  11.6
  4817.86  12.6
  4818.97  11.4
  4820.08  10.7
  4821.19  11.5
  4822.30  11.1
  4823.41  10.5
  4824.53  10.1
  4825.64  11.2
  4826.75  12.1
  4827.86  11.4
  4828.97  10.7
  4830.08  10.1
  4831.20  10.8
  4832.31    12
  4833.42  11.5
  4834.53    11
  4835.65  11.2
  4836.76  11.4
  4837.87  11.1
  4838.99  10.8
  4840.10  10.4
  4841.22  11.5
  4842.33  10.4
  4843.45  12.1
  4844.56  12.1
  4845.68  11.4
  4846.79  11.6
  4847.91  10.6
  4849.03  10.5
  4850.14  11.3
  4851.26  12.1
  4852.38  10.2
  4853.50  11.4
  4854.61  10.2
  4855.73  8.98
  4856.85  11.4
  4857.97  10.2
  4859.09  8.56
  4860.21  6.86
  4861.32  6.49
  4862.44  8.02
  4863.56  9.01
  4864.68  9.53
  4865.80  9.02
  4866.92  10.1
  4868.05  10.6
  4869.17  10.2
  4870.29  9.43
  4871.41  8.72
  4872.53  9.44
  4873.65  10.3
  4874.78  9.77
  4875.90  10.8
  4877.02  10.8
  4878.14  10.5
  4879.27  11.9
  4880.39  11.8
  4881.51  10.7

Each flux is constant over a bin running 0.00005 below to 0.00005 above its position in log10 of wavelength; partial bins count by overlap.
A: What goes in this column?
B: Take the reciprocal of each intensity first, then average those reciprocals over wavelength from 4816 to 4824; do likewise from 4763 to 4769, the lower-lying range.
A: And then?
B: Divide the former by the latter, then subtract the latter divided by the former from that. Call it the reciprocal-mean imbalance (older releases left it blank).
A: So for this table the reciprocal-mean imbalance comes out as -0.10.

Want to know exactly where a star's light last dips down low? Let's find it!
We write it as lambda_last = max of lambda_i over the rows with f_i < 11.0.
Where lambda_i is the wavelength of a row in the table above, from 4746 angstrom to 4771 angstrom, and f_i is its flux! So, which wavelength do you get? 4770.40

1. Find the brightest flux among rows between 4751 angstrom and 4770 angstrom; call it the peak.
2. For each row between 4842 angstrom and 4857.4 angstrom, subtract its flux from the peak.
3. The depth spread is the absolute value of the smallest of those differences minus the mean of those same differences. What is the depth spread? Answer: 1.1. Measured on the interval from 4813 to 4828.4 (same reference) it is 1.2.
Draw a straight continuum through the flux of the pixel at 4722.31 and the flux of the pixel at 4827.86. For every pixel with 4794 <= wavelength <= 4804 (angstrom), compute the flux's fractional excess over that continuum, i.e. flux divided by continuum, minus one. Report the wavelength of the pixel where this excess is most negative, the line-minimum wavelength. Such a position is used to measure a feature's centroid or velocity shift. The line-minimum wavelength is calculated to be 4799.04 angstrom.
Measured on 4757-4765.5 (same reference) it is 4764.91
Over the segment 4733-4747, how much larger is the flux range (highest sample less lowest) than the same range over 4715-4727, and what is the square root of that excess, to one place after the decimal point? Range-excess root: 1.3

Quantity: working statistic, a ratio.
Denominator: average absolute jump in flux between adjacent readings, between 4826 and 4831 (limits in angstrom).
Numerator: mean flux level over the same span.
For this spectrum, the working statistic 17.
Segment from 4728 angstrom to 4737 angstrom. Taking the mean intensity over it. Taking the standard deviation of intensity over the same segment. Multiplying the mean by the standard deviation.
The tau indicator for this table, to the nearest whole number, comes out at 10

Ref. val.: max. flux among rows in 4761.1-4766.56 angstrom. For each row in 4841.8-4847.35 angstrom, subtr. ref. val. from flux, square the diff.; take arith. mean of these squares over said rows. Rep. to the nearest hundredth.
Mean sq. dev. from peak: 0.49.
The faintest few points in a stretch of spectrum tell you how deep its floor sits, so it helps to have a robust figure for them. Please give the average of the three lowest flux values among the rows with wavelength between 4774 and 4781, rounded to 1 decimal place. 11.6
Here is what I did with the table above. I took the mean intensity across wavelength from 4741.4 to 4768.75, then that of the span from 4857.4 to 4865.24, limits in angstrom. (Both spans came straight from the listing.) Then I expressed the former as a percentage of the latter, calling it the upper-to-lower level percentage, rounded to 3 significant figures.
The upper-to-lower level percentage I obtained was 133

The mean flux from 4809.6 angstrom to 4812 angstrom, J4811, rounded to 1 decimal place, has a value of 11.4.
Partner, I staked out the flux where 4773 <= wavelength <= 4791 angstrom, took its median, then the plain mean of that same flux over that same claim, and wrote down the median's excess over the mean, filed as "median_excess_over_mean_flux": -0.14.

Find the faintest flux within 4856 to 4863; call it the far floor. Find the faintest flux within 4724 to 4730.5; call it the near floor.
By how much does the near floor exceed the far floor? 3.7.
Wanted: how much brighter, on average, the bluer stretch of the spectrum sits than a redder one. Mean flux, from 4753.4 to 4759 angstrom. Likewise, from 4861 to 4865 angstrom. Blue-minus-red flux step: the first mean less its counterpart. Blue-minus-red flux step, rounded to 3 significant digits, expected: 2.23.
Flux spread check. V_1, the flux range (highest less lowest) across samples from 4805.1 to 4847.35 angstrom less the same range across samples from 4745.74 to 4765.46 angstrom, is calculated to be 0.20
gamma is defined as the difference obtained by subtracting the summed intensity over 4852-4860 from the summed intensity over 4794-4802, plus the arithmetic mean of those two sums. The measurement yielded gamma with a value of 86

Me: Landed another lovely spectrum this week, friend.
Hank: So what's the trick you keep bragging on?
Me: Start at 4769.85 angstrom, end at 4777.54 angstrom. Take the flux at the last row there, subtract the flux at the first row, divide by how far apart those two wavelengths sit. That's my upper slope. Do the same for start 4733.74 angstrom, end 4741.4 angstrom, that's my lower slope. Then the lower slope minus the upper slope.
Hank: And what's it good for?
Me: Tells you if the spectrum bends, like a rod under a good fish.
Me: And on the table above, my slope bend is -0.05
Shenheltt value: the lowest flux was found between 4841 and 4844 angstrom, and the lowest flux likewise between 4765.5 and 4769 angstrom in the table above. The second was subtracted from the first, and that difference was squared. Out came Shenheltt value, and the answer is 0.09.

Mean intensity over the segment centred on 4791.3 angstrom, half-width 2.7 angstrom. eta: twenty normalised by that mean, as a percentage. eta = 178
